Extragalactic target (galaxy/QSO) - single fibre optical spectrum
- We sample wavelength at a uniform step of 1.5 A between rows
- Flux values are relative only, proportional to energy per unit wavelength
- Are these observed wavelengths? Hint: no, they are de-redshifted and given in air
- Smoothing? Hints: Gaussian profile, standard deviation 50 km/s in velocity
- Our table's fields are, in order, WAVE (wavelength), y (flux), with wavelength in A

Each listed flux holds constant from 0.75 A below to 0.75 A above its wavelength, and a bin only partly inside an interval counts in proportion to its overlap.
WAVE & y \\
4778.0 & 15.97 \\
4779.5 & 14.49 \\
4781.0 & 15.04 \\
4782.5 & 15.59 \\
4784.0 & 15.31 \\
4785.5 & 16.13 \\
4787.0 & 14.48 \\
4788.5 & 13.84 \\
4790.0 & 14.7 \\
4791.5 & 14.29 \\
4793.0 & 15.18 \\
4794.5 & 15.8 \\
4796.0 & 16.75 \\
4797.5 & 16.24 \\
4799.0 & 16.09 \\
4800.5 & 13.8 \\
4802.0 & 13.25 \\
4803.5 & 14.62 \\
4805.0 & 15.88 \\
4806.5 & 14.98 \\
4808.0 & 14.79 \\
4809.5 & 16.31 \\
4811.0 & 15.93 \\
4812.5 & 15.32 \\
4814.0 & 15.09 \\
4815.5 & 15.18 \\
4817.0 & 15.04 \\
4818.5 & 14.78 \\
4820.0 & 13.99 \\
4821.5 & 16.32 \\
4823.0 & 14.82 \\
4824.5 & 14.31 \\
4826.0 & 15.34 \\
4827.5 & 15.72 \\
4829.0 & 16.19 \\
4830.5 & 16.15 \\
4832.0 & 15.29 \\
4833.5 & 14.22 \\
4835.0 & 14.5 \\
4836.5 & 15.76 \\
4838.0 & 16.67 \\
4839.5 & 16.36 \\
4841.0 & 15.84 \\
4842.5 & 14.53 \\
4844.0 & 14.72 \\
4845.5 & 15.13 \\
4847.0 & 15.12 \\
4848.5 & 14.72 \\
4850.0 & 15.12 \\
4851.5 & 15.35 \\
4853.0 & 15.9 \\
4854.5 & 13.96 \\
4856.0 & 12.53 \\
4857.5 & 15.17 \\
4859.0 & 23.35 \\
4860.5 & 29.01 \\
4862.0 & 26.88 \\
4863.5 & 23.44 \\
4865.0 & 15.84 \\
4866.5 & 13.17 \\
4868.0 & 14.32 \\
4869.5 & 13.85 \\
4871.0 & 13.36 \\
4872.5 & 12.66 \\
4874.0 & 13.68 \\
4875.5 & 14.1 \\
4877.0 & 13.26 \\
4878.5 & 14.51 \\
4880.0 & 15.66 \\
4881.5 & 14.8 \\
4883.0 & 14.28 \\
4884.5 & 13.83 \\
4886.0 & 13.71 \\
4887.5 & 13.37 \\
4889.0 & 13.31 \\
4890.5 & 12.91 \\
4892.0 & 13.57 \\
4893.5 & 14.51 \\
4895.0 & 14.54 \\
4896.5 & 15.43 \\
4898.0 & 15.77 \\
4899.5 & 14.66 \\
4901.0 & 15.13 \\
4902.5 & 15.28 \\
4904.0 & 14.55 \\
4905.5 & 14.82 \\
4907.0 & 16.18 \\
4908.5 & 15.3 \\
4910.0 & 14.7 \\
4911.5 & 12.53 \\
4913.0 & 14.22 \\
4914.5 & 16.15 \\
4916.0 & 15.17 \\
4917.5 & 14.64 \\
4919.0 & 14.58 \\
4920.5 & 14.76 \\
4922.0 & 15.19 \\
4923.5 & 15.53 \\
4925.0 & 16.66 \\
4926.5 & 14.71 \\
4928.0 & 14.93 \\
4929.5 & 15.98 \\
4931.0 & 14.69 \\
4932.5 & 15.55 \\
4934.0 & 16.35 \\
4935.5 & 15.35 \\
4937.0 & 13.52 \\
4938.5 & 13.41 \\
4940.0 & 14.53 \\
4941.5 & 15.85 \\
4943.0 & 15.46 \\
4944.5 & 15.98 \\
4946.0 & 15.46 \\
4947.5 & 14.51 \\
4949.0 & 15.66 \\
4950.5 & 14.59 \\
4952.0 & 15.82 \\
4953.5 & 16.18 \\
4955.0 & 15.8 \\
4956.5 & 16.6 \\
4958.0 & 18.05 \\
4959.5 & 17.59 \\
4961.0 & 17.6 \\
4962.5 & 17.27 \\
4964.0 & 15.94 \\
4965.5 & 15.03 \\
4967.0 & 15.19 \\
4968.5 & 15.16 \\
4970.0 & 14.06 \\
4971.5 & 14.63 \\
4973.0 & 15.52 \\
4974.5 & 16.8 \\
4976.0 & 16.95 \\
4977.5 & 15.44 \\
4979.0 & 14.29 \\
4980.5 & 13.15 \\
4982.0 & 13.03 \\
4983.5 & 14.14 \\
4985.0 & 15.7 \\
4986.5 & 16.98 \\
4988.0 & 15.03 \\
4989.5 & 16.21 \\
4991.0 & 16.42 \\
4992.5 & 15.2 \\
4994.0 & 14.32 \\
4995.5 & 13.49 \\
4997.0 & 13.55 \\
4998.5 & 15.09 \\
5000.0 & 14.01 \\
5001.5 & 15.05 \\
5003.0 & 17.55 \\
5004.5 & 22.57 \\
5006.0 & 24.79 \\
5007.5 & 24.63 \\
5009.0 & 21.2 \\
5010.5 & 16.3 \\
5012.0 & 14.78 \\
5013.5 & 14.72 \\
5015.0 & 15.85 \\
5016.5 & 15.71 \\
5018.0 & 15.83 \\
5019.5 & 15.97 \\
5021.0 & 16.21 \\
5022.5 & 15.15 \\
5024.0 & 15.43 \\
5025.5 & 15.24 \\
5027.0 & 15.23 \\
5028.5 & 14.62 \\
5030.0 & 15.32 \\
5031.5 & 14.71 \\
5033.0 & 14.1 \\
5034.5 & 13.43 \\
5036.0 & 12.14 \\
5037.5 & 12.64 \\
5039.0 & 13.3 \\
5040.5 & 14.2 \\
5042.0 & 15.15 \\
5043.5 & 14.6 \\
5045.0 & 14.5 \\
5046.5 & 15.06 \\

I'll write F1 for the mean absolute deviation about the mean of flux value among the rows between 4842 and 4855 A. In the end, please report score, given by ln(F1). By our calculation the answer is -0.9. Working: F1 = 0.42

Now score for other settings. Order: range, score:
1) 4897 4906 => -1.0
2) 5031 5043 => -0.2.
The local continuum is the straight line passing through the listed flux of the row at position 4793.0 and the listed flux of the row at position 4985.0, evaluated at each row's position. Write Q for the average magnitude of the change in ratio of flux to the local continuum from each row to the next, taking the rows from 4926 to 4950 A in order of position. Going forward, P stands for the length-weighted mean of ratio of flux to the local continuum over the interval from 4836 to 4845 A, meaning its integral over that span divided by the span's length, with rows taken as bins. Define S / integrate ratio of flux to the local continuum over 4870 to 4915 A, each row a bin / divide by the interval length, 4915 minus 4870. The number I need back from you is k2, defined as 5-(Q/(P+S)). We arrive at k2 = 4.971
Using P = 1.02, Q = 0.056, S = 0.93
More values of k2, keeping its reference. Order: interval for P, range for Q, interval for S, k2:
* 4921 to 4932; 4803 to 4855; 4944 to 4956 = 4.977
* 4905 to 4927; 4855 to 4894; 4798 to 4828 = 4.941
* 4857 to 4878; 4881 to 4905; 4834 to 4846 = 4.985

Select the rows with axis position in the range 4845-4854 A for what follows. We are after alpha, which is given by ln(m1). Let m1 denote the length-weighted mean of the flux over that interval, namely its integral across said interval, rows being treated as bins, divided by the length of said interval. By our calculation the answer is 2.72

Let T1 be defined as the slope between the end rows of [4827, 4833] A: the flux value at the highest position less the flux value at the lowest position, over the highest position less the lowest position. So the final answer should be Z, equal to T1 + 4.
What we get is 3.90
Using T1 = -0.10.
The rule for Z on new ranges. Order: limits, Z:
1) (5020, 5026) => 3.78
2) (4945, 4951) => 3.81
